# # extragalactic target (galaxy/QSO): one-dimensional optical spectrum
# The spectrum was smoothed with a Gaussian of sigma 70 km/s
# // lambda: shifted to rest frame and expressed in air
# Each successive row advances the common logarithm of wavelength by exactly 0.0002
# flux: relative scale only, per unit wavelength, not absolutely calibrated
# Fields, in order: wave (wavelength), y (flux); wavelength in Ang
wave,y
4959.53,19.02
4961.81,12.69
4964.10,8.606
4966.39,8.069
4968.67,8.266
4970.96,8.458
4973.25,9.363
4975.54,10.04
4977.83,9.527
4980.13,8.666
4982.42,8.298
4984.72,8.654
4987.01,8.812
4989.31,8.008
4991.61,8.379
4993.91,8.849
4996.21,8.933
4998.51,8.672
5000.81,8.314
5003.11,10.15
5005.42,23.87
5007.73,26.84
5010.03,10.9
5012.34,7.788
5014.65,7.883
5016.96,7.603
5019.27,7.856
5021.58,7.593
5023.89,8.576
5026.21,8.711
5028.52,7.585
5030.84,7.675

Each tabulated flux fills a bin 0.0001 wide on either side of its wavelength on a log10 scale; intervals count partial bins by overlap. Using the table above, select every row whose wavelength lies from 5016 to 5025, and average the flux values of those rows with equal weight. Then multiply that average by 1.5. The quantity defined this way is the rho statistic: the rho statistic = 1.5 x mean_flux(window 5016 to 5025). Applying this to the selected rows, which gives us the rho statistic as 11.9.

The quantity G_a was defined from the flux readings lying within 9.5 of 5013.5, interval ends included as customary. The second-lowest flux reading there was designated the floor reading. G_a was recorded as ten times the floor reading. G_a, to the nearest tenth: 76.0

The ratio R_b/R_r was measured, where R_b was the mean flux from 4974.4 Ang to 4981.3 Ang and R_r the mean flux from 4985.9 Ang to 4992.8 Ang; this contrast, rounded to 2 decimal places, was 1.12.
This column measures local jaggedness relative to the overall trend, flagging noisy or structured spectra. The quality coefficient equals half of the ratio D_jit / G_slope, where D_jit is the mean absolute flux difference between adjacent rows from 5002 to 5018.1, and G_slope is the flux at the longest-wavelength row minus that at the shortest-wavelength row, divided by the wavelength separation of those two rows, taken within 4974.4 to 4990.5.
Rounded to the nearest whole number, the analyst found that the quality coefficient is -20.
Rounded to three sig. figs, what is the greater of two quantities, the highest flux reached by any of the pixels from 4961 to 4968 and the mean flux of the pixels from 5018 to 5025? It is 12.7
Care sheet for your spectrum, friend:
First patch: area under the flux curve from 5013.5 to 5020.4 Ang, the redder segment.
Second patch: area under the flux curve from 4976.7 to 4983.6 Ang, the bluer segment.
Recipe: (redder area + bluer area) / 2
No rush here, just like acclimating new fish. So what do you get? 57.3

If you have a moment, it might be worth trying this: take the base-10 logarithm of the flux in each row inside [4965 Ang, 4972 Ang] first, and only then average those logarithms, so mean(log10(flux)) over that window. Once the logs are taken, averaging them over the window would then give 0.92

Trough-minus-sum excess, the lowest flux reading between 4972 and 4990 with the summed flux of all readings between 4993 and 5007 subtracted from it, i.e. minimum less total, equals -61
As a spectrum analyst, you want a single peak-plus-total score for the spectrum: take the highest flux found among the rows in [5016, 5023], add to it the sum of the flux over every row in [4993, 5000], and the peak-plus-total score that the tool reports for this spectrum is 34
